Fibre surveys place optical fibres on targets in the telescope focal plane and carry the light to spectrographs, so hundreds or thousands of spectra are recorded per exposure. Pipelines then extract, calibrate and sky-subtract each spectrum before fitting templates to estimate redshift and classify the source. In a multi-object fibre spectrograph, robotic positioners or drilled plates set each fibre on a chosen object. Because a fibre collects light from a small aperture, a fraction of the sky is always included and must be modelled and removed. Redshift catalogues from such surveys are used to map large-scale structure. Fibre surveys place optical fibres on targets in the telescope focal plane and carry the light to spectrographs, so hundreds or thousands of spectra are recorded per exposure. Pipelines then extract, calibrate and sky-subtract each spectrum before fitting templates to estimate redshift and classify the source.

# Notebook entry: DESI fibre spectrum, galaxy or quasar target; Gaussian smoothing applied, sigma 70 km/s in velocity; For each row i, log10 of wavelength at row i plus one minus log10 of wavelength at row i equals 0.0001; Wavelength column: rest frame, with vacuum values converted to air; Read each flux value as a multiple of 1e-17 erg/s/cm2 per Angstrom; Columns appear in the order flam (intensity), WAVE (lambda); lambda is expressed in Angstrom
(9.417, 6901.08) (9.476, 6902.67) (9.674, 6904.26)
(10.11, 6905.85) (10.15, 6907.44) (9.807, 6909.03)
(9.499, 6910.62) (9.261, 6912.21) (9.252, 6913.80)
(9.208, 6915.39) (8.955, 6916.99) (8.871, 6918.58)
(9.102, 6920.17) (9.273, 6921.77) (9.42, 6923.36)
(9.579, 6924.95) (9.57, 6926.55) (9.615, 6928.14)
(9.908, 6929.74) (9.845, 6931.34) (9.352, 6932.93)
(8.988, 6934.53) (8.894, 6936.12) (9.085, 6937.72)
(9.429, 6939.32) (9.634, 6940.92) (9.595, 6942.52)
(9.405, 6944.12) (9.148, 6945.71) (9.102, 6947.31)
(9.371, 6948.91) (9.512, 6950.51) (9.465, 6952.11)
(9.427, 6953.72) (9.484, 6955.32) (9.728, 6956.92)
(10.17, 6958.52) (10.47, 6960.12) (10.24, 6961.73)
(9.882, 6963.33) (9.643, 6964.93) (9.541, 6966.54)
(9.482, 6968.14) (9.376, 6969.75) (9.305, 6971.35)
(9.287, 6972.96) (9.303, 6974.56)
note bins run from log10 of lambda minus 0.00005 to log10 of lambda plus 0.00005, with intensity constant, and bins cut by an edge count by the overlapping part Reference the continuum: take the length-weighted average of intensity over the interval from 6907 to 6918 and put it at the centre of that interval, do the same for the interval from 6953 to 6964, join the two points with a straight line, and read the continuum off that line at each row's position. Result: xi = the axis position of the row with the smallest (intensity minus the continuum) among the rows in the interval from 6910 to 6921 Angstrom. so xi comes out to 6918.58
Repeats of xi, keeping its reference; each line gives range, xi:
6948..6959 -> 6948.91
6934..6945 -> 6936.12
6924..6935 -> 6934.53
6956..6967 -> 6966.54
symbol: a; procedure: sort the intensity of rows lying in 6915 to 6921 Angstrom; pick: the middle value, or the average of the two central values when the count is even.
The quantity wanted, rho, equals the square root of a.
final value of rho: 3.00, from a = 9.0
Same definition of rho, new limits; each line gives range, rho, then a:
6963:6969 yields 3.10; 9.6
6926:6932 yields 3.12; 9.7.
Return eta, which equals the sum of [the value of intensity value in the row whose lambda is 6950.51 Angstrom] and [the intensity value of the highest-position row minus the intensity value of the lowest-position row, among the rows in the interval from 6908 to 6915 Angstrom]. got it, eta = 9.0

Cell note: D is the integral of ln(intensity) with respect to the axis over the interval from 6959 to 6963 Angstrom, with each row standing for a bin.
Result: 9.32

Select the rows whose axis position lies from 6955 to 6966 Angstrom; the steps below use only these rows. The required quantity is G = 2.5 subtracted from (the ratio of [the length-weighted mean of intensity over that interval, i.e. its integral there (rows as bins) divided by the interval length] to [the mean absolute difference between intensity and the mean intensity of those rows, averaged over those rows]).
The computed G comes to 31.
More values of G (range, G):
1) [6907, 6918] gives 27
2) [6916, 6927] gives 36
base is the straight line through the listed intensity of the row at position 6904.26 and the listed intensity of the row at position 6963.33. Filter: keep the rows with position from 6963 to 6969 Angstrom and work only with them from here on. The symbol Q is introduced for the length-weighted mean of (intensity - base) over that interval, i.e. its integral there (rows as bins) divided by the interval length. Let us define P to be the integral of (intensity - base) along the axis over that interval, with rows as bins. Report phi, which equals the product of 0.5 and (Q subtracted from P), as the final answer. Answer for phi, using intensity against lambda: -0.7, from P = -1.7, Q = -0.28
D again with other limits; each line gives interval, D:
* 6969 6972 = 6.71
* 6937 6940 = 6.67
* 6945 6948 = 6.63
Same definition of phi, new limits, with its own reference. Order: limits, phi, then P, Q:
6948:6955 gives -1.2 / -2.8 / -0.40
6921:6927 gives -0.7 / -1.7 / -0.29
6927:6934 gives -0.4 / -0.8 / -0.12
